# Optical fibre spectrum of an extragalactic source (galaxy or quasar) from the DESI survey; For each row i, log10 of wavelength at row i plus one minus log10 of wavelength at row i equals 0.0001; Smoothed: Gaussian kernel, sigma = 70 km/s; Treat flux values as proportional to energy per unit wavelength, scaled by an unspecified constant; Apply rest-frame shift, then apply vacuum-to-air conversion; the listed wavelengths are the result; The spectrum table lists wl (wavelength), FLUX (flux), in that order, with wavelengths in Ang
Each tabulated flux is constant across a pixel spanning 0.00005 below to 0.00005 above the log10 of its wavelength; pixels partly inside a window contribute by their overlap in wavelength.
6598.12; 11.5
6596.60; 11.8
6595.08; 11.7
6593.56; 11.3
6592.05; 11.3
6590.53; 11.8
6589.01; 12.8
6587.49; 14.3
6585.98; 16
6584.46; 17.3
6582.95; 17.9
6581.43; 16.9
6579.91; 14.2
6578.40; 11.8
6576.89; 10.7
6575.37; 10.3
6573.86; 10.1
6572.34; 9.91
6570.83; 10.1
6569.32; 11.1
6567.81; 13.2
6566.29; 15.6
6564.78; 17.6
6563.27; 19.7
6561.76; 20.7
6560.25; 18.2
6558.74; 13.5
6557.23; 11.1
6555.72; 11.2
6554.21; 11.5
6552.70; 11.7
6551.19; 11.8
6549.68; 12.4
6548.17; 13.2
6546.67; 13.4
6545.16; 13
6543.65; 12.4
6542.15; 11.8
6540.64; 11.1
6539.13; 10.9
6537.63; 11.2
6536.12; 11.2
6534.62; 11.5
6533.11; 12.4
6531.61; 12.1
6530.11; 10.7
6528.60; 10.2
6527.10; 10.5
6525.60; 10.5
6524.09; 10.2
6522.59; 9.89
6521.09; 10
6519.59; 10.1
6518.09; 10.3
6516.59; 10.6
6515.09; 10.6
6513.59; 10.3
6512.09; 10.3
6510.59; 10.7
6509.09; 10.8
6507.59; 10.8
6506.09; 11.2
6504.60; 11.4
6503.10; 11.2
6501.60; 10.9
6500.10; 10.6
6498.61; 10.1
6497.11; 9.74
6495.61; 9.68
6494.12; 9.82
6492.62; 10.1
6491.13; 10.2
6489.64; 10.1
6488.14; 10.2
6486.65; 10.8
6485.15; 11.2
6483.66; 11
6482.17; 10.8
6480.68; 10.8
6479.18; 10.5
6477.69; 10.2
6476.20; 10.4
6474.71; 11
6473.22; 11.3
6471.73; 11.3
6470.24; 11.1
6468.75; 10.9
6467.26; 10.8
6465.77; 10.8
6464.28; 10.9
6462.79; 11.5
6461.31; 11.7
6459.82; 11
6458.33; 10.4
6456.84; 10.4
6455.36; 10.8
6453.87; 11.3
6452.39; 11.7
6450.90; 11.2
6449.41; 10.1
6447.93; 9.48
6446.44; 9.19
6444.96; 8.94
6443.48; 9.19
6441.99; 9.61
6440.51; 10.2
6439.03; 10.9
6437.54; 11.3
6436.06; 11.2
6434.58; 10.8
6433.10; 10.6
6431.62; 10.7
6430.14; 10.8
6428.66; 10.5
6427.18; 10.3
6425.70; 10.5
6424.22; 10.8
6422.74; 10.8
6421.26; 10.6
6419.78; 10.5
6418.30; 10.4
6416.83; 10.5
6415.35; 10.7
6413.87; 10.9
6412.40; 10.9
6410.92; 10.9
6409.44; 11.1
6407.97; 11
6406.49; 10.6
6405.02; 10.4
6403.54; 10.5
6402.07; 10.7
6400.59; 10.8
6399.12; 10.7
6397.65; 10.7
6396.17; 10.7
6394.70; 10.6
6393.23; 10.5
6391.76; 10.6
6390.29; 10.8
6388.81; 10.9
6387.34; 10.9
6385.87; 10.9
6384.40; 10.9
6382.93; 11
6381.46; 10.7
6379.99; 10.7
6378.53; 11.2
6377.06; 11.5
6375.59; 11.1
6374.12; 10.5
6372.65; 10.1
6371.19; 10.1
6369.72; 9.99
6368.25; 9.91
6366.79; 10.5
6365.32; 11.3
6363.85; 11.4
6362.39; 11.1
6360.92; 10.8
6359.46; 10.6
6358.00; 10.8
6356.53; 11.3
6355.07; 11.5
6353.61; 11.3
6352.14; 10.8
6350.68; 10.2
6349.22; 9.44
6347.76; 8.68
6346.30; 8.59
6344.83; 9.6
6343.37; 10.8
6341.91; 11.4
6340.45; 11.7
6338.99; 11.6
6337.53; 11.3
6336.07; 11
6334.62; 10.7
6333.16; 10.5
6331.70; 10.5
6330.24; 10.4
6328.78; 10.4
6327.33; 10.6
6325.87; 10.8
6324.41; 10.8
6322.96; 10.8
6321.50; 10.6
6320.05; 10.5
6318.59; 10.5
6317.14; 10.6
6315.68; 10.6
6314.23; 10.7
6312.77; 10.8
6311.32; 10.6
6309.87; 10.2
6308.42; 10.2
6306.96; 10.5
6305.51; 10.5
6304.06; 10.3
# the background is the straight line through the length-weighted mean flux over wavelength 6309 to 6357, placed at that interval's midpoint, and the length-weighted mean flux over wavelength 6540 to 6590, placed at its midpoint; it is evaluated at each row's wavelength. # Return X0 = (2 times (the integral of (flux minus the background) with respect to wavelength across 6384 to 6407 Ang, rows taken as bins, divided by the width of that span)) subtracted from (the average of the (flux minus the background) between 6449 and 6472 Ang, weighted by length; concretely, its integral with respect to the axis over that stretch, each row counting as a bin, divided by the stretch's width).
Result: 0.2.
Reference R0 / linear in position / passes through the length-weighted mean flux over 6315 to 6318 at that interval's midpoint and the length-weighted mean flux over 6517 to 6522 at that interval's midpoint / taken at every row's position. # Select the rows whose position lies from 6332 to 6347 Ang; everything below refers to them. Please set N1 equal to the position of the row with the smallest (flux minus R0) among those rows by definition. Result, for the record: 6346.30 Ang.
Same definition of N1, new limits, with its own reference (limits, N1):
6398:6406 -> 6405.02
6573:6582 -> 6573.86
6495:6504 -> 6495.61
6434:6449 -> 6444.96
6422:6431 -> 6427.18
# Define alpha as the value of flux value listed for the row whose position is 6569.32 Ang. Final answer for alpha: 11.1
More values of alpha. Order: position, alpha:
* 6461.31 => 11.7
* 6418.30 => 10.4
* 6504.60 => 11.4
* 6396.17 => 10.7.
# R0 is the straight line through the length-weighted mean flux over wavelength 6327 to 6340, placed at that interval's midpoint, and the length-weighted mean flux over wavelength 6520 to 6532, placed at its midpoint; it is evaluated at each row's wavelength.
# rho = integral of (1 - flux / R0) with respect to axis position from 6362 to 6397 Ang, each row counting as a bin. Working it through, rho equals -0.1 Ang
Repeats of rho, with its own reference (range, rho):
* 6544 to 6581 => -10.0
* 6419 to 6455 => 0.5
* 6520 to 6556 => -3.5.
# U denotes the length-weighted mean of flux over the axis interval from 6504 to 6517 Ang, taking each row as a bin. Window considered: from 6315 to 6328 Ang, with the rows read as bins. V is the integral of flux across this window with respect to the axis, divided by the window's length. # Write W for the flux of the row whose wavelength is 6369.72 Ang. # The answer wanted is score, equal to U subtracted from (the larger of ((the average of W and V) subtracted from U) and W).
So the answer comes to -0.8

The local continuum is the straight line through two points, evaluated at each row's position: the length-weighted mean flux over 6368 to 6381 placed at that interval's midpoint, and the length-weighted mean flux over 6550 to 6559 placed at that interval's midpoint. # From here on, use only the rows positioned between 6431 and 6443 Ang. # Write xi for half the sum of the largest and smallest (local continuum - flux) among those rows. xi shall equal 0.55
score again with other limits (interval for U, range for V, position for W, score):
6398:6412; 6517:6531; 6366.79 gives -0.2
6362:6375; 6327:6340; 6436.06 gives 0.7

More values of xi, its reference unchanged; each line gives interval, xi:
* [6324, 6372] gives 0.25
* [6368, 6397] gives -0.12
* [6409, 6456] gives 0.74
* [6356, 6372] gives -0.11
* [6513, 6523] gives 1.26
